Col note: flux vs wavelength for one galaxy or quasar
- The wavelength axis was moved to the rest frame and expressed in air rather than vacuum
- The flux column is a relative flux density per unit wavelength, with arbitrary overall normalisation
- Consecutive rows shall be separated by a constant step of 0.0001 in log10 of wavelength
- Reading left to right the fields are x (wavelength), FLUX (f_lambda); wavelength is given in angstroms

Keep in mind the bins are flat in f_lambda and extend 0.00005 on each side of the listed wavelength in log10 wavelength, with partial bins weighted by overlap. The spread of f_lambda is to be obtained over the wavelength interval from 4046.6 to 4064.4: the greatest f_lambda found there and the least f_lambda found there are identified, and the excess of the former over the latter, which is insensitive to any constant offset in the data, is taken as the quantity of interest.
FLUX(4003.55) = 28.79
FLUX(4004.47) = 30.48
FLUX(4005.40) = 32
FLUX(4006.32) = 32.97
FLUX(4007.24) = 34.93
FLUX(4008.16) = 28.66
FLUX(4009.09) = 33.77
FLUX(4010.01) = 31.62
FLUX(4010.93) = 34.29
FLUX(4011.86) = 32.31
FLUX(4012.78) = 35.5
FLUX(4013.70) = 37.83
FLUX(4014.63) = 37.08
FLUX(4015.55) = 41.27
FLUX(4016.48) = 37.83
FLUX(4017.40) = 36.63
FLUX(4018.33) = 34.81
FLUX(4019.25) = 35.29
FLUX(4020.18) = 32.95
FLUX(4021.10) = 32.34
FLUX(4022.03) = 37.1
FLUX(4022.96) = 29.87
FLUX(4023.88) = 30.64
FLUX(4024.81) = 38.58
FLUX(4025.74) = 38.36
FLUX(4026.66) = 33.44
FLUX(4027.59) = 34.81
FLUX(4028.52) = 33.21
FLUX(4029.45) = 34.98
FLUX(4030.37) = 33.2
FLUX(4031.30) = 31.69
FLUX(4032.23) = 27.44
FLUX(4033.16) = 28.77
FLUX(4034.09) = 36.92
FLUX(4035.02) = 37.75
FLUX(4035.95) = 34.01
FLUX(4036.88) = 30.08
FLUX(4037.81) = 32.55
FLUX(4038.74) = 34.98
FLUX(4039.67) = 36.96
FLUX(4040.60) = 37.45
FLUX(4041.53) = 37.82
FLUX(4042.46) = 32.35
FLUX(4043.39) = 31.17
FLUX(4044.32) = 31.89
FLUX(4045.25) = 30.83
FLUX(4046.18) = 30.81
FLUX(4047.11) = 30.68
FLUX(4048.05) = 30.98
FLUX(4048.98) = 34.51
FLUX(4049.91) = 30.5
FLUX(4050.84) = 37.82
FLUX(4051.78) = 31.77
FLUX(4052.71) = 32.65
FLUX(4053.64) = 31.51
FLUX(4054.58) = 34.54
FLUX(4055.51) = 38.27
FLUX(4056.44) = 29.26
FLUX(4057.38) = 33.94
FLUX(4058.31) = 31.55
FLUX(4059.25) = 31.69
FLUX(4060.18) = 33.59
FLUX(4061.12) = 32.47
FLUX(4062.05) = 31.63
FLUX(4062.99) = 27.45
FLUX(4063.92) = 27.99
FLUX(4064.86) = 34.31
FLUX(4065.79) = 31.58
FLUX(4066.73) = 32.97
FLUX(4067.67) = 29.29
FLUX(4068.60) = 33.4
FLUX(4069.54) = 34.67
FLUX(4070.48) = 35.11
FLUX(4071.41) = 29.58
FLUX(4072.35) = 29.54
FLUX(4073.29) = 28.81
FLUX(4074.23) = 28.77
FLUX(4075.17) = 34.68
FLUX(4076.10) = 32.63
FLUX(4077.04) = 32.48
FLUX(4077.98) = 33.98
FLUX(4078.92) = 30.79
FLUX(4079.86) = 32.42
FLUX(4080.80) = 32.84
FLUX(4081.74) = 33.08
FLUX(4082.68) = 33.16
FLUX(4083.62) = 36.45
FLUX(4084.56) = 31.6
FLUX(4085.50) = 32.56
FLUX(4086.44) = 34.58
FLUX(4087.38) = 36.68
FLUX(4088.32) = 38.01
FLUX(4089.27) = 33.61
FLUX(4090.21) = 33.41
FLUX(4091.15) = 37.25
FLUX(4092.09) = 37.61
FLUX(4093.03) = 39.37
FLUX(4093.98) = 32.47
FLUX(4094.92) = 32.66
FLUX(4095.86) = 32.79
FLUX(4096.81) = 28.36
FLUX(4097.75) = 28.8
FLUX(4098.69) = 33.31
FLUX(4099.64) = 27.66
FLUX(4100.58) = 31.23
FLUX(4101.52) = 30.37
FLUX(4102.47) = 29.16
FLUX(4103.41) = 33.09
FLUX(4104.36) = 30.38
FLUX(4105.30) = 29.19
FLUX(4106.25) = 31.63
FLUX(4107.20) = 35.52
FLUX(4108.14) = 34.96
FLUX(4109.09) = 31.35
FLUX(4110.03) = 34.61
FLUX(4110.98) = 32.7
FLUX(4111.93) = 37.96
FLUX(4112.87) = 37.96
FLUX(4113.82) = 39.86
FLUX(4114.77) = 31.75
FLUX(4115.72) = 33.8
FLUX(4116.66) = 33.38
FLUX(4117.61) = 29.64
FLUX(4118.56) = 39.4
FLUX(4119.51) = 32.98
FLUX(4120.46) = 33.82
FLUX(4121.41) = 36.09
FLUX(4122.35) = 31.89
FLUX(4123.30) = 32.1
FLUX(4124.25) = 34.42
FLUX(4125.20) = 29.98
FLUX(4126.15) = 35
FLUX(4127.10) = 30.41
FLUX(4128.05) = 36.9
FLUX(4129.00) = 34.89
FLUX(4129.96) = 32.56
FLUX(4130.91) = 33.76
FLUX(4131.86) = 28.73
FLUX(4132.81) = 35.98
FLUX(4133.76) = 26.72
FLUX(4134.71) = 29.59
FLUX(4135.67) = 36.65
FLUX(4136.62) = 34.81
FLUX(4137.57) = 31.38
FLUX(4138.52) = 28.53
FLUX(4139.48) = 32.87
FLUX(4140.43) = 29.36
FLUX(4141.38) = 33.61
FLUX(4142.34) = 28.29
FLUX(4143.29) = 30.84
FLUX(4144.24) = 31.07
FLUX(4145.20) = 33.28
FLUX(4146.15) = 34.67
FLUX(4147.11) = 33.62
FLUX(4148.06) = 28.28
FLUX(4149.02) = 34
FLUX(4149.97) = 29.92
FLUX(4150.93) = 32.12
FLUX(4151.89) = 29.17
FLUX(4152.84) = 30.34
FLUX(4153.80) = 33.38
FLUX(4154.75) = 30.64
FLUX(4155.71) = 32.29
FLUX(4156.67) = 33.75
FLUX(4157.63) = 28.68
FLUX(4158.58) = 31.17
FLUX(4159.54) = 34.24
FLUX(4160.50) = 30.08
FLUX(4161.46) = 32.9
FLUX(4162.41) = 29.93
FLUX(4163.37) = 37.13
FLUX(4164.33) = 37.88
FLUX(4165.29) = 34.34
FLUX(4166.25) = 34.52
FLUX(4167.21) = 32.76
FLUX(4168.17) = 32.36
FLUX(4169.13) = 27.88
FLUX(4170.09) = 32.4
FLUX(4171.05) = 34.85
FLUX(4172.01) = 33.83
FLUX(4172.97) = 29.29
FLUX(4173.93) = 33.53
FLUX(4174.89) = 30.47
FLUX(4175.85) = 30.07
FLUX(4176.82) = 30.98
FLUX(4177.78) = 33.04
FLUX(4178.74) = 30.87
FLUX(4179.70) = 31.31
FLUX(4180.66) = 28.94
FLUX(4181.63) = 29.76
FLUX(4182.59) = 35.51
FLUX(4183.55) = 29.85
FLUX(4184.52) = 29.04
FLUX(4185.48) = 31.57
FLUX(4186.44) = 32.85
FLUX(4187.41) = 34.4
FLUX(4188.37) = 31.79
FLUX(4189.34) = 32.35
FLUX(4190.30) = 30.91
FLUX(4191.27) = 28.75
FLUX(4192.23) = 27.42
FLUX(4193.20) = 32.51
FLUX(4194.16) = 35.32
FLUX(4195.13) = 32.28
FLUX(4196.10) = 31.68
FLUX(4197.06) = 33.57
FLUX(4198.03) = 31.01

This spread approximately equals 10.8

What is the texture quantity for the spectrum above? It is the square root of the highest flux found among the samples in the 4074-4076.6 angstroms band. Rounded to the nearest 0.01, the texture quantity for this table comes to 5.89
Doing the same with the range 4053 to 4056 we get 6.19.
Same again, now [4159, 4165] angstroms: 6.15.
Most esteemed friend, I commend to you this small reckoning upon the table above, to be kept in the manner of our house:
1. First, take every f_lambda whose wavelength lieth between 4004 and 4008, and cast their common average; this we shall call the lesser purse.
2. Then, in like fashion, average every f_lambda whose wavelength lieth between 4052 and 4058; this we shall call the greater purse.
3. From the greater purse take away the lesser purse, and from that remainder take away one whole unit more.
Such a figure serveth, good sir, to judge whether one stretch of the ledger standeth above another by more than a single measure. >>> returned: 0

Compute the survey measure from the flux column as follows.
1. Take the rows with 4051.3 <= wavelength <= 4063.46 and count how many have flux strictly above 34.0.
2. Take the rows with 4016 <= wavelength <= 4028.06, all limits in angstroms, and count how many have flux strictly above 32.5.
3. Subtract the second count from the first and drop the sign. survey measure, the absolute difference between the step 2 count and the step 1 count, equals 8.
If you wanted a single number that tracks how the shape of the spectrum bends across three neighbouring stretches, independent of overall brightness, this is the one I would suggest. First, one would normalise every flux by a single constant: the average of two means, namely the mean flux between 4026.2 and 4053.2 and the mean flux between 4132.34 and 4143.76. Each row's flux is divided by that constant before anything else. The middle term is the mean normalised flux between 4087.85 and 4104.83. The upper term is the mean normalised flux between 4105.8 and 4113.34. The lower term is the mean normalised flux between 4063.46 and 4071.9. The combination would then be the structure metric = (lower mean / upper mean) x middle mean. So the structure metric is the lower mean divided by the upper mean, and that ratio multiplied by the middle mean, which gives 0.94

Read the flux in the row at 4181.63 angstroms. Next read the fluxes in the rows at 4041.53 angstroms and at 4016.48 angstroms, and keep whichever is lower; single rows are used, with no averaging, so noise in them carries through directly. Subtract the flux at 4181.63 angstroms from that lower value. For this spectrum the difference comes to 8.1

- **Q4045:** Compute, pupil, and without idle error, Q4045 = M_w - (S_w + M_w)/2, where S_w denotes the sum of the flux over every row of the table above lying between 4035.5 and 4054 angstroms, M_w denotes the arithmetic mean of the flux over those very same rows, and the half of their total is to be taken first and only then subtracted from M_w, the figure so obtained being -314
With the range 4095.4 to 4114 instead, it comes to -309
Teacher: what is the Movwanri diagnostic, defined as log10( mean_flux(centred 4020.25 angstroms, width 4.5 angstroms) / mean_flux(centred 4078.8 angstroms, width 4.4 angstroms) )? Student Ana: 0.026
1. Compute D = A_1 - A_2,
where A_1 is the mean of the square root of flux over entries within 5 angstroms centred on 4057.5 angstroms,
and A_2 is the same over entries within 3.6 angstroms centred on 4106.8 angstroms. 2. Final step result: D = 0.01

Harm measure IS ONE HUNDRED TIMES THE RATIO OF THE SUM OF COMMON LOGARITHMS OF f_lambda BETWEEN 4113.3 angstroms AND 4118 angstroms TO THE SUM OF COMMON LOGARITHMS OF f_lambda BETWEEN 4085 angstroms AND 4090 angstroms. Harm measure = 99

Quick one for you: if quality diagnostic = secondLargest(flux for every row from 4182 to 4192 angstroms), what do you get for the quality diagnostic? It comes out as 34.4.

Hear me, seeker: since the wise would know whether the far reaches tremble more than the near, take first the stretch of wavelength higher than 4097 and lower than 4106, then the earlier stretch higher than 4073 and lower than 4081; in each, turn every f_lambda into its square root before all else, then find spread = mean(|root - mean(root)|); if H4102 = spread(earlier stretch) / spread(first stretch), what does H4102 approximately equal 1.1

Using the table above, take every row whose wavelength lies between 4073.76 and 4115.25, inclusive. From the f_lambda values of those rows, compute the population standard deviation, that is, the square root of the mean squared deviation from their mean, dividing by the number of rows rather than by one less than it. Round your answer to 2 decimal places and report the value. 2.98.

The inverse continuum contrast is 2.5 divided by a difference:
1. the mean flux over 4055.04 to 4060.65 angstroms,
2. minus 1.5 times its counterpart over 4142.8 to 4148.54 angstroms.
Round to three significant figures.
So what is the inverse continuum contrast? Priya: -0.168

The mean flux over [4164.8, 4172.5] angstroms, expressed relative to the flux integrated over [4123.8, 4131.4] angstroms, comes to 0.129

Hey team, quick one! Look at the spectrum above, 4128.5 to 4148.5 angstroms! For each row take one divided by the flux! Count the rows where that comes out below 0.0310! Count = 11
